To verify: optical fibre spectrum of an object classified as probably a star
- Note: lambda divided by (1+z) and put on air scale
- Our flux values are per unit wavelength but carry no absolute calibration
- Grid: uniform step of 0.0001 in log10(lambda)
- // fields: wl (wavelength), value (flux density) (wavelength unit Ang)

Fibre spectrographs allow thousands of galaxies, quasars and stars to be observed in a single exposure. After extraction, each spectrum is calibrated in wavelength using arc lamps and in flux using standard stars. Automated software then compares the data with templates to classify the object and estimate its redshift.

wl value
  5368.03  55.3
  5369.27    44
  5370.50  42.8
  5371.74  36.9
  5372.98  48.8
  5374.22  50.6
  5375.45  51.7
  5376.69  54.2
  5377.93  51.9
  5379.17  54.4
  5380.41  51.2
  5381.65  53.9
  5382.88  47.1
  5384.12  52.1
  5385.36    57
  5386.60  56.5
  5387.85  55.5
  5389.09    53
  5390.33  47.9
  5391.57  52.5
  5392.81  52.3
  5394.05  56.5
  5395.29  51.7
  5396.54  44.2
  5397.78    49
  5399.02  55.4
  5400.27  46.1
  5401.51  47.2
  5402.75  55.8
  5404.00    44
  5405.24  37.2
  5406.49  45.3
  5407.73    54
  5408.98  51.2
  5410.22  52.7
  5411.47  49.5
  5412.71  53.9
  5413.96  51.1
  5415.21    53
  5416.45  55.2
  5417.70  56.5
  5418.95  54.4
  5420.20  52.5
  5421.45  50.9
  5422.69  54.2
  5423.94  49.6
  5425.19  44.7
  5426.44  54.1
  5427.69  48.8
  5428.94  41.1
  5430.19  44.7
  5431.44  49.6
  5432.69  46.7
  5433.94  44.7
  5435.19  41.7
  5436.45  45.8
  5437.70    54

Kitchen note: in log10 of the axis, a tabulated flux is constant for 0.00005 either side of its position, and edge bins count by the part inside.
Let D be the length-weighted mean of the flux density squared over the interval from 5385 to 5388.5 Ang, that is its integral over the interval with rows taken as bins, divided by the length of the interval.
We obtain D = 3157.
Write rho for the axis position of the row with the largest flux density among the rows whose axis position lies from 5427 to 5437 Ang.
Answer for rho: 5431.44 Ang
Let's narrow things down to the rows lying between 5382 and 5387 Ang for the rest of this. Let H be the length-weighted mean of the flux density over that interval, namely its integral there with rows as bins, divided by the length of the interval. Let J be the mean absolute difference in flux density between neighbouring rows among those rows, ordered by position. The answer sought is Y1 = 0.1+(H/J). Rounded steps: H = 53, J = 3.5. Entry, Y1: 15.4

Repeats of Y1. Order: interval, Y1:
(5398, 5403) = 8.1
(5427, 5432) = 8.6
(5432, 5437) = 14.8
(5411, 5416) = 17.3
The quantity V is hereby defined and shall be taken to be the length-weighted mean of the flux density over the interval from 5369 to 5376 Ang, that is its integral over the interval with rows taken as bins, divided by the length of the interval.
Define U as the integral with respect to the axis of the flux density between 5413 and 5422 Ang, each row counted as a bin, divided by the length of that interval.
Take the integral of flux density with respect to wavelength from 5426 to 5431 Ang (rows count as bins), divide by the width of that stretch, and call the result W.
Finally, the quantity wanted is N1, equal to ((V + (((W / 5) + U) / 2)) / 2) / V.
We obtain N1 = 0.8421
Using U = 53.4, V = 45.9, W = 47.0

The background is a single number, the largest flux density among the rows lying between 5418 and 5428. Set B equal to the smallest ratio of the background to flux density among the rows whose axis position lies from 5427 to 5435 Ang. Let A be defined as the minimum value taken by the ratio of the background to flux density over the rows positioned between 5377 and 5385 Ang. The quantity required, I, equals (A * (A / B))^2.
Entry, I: 0.83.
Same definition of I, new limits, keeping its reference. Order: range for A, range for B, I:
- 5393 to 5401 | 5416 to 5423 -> 0.93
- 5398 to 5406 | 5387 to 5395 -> 0.97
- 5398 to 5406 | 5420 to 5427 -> 0.90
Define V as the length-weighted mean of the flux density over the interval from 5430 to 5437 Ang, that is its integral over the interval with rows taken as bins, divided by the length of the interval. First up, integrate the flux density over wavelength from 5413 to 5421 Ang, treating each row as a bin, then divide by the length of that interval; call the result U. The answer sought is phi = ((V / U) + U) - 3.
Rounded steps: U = 54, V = 45.6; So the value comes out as 52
